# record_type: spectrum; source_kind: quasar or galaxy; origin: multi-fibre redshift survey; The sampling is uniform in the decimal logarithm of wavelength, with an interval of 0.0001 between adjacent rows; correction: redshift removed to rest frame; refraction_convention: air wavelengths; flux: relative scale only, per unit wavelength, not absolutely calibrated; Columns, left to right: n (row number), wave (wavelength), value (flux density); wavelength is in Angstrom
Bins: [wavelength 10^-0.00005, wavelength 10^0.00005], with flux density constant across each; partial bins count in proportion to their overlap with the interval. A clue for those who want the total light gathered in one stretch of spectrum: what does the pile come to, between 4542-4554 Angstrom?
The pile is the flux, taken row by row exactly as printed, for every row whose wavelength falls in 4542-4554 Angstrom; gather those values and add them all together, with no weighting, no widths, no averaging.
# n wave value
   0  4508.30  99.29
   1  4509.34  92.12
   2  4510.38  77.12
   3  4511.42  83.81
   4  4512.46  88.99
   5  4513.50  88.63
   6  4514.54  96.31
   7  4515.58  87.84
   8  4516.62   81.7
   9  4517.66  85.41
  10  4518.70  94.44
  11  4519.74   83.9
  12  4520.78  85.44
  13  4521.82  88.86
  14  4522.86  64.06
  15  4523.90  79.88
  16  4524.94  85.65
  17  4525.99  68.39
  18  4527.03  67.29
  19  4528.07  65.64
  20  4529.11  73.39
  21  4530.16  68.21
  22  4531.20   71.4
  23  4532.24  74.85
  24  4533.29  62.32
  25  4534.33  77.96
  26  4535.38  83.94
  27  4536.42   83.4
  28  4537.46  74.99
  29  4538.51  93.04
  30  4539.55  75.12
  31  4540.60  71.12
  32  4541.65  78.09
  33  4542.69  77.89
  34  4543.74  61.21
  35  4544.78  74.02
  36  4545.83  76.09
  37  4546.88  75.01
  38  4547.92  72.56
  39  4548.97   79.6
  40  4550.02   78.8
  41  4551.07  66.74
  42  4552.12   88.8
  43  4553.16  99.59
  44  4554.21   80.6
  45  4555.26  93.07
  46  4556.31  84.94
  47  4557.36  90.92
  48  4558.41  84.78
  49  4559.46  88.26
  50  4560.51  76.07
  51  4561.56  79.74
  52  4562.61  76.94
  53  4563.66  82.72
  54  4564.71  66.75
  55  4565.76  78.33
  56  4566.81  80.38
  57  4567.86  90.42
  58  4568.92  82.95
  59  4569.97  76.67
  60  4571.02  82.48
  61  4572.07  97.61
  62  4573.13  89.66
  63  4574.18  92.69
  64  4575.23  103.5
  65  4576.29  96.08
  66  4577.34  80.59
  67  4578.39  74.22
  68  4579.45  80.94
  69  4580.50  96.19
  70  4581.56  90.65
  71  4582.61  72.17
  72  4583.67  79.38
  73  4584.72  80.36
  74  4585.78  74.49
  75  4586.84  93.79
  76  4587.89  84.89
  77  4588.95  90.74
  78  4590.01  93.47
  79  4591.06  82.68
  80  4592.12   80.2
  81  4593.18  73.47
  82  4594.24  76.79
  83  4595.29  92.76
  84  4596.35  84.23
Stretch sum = 850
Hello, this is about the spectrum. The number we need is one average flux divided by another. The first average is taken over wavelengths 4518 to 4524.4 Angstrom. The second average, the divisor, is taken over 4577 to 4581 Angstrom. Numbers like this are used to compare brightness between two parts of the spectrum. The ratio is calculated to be 1.00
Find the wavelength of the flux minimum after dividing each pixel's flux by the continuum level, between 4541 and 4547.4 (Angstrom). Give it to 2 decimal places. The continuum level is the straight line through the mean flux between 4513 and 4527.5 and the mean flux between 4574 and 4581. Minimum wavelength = 4543.74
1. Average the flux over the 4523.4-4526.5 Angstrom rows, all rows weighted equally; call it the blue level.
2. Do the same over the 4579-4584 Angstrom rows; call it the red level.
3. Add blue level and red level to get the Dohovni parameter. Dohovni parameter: 162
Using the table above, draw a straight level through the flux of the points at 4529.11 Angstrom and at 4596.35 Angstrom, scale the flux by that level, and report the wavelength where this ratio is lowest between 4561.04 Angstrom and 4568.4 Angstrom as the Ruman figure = 4564.71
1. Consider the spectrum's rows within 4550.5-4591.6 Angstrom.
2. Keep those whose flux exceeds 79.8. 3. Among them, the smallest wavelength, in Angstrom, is 4552.12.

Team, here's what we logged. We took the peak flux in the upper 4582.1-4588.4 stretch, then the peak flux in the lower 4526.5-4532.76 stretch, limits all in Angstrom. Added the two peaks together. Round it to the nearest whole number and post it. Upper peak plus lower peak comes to 169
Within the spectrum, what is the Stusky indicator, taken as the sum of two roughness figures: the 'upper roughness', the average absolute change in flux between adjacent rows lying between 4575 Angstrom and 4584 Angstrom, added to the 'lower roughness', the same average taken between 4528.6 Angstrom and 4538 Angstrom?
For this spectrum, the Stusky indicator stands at 17.2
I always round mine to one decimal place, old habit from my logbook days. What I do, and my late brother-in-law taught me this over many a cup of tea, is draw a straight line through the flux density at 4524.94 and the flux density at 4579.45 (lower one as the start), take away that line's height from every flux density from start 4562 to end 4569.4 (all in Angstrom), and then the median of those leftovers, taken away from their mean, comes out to -0.7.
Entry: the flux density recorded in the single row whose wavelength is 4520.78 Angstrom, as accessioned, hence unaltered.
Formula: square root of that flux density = 9.24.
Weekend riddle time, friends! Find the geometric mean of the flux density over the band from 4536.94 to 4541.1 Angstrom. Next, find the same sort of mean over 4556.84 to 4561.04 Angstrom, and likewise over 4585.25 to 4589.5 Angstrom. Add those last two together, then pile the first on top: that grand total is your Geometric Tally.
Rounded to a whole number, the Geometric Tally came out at 249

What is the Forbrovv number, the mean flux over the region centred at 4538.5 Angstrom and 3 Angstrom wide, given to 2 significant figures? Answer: 81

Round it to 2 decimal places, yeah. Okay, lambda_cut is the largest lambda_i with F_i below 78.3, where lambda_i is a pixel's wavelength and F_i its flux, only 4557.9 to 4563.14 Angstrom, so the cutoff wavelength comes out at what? 4562.61 Angstrom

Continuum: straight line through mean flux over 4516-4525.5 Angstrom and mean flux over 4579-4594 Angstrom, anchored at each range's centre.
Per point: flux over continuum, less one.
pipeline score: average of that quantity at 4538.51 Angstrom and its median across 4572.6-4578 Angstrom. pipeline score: 0.11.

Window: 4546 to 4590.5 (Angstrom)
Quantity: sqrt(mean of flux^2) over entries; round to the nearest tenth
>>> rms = 84.5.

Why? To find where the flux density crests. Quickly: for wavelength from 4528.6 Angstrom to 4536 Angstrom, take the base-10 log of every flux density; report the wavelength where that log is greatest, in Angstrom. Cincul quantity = 4535.38 Angstrom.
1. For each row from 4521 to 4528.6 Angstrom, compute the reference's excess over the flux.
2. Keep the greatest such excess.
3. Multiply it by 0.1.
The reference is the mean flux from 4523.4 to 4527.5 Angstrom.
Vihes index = 1.1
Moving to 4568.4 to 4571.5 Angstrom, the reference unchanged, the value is -0.1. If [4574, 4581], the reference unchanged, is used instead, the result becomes 0.1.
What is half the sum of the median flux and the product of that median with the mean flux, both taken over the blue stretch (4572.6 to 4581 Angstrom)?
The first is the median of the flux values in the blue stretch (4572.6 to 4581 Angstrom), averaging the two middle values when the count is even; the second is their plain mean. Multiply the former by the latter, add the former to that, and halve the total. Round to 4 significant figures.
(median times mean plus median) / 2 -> 4114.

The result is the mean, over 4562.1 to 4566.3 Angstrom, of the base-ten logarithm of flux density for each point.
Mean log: 1.88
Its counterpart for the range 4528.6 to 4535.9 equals 1.86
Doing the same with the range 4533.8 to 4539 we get 1.92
